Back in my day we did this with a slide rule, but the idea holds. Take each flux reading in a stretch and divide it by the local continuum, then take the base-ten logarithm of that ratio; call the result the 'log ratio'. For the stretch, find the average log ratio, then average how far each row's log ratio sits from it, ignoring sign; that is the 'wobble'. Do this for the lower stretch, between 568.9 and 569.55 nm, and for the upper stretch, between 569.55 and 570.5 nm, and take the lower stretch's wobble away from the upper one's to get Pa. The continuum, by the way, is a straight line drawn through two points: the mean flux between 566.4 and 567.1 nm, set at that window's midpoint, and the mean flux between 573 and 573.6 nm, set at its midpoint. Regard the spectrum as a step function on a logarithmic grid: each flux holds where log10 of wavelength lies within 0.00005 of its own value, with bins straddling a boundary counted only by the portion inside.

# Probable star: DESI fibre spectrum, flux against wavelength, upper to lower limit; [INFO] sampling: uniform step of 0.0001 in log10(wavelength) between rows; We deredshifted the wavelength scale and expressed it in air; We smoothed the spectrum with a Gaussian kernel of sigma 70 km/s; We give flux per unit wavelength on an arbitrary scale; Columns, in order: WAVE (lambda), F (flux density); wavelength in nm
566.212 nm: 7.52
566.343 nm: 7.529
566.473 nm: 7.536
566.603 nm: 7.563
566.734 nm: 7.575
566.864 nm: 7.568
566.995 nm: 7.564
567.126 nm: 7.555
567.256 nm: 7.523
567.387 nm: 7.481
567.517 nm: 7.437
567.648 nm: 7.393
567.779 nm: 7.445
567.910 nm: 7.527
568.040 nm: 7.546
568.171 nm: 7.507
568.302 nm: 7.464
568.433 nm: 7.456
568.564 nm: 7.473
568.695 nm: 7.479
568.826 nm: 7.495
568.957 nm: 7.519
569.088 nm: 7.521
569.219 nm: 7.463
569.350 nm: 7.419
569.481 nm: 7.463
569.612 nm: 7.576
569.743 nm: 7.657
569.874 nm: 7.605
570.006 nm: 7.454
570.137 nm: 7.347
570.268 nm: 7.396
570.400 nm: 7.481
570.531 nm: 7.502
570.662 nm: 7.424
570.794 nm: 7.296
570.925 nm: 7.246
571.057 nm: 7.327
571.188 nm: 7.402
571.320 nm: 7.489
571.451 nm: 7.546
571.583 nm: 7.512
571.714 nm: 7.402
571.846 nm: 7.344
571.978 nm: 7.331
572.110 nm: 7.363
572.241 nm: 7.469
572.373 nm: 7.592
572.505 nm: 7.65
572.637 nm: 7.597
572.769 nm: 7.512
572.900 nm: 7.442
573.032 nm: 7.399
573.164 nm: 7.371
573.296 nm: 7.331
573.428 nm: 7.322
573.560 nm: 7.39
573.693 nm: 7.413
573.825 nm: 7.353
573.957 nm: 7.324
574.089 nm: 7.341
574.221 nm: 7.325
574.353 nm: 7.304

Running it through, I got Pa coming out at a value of 0.0034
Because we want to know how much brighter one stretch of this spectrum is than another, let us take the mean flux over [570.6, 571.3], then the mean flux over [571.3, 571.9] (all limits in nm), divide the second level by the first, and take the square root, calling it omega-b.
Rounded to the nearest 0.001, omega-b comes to 1.008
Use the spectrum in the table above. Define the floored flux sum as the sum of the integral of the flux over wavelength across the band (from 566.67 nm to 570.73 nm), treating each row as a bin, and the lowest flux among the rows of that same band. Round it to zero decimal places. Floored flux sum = 38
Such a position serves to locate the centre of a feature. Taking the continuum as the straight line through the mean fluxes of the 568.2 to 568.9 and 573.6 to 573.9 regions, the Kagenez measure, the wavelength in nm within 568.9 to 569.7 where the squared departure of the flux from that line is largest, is 569.612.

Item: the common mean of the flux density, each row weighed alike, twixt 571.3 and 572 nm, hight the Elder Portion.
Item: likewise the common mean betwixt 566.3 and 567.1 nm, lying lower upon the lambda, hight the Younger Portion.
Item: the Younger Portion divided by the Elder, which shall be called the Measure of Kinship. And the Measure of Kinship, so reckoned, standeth 1.02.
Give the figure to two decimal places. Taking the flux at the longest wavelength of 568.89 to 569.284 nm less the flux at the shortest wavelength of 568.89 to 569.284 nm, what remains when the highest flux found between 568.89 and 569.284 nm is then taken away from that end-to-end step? -7.58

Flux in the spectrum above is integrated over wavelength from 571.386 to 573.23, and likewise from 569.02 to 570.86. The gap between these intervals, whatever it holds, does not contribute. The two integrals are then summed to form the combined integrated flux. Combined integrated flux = 28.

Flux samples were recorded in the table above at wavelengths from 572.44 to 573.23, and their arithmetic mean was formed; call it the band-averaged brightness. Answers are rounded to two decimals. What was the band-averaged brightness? 7.50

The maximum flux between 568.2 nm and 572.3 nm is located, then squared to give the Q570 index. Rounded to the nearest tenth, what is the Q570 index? 58.6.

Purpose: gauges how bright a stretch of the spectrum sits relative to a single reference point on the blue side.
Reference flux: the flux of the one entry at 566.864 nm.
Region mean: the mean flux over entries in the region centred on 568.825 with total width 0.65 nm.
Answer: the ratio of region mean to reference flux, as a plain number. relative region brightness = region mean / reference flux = 0.991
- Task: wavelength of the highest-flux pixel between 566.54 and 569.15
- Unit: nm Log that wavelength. 566.734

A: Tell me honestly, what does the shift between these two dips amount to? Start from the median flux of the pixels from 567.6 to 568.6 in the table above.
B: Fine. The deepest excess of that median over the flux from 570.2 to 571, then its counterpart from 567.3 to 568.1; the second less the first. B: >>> -0.15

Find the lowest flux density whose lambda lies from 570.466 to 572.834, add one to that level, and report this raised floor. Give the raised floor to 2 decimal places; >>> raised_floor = 8.25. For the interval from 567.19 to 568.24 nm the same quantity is 8.39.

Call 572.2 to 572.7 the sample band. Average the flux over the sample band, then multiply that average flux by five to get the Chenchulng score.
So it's 37.9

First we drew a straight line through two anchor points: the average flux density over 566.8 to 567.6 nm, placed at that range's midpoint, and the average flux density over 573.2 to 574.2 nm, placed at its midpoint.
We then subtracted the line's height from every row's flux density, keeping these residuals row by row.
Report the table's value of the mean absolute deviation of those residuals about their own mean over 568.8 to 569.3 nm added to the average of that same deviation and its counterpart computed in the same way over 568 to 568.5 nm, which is 0.05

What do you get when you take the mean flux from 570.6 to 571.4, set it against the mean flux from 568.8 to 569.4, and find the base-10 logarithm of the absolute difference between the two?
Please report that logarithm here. -0.92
